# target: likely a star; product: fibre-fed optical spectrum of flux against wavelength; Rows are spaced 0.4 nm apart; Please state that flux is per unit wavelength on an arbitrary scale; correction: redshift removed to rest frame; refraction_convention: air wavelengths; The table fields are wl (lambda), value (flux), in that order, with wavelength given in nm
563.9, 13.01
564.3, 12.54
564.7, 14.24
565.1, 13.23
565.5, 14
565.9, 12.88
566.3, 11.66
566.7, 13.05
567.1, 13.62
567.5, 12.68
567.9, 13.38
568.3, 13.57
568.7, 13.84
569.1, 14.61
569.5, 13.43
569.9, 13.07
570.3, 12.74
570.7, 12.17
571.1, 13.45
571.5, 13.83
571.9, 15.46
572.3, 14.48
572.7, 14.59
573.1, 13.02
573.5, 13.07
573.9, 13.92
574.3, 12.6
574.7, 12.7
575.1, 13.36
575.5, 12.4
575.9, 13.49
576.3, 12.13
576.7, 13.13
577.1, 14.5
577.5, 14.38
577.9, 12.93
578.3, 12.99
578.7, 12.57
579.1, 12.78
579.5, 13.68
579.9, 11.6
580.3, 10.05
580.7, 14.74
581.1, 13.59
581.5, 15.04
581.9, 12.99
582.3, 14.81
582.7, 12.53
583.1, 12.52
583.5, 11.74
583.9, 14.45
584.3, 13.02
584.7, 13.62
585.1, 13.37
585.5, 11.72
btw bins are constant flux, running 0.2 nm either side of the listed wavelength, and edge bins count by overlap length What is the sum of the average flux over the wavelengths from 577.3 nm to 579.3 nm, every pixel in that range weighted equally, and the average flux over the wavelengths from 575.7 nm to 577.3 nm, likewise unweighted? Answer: 26.44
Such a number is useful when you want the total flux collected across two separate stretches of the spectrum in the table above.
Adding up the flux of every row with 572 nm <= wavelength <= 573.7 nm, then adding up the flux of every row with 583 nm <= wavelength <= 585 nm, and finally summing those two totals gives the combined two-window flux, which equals 121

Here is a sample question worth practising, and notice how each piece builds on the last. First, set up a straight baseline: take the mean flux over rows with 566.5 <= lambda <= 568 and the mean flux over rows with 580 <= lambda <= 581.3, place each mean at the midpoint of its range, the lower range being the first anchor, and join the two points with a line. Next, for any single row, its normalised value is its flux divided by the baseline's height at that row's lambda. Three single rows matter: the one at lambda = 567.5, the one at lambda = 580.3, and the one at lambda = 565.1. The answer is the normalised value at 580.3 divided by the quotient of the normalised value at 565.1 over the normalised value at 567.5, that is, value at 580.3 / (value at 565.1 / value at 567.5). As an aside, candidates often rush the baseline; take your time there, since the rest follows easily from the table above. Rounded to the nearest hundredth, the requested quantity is 0.76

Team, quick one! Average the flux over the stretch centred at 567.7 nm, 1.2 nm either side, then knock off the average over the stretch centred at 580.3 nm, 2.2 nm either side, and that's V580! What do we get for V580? 0.19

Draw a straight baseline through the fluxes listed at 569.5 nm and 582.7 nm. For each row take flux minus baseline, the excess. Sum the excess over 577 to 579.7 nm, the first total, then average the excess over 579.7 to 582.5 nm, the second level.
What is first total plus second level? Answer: 4.6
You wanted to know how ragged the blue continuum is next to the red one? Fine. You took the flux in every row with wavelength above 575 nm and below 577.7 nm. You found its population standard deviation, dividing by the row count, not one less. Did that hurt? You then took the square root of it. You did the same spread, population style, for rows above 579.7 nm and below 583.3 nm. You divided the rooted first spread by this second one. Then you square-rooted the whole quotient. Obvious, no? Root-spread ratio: 0.77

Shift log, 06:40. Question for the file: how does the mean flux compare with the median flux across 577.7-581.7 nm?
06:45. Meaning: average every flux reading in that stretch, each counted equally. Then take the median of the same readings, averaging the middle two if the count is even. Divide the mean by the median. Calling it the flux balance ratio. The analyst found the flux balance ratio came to 1.00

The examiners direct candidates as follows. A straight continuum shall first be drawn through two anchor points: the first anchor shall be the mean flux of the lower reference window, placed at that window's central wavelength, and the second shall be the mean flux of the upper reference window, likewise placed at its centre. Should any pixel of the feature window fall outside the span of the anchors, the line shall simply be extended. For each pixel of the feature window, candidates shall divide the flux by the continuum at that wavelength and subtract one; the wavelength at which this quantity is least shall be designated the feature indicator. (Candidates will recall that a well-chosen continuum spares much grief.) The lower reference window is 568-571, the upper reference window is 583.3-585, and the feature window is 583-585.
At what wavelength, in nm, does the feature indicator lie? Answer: 583.5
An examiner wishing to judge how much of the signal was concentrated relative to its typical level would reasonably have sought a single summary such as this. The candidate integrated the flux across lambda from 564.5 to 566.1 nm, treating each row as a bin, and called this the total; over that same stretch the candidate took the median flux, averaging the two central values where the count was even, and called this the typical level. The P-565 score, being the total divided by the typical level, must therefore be 1.60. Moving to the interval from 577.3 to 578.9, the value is 1.63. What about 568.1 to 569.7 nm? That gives 1.62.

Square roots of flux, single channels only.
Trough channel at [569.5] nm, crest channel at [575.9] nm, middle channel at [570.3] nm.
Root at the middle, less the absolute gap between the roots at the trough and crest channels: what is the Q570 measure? 3.56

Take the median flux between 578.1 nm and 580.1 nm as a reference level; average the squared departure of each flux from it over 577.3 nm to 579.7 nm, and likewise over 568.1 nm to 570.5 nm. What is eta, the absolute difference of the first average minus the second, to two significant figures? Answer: 0.35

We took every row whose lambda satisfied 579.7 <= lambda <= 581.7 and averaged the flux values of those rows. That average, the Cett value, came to 13.00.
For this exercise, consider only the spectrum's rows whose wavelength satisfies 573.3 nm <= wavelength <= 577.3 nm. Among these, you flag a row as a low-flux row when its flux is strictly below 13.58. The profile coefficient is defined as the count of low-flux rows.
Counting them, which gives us 8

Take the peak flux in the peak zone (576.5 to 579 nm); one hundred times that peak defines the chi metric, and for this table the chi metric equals 1450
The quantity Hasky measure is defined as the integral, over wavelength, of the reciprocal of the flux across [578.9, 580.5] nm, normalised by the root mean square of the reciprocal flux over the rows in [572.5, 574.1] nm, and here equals 1.83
